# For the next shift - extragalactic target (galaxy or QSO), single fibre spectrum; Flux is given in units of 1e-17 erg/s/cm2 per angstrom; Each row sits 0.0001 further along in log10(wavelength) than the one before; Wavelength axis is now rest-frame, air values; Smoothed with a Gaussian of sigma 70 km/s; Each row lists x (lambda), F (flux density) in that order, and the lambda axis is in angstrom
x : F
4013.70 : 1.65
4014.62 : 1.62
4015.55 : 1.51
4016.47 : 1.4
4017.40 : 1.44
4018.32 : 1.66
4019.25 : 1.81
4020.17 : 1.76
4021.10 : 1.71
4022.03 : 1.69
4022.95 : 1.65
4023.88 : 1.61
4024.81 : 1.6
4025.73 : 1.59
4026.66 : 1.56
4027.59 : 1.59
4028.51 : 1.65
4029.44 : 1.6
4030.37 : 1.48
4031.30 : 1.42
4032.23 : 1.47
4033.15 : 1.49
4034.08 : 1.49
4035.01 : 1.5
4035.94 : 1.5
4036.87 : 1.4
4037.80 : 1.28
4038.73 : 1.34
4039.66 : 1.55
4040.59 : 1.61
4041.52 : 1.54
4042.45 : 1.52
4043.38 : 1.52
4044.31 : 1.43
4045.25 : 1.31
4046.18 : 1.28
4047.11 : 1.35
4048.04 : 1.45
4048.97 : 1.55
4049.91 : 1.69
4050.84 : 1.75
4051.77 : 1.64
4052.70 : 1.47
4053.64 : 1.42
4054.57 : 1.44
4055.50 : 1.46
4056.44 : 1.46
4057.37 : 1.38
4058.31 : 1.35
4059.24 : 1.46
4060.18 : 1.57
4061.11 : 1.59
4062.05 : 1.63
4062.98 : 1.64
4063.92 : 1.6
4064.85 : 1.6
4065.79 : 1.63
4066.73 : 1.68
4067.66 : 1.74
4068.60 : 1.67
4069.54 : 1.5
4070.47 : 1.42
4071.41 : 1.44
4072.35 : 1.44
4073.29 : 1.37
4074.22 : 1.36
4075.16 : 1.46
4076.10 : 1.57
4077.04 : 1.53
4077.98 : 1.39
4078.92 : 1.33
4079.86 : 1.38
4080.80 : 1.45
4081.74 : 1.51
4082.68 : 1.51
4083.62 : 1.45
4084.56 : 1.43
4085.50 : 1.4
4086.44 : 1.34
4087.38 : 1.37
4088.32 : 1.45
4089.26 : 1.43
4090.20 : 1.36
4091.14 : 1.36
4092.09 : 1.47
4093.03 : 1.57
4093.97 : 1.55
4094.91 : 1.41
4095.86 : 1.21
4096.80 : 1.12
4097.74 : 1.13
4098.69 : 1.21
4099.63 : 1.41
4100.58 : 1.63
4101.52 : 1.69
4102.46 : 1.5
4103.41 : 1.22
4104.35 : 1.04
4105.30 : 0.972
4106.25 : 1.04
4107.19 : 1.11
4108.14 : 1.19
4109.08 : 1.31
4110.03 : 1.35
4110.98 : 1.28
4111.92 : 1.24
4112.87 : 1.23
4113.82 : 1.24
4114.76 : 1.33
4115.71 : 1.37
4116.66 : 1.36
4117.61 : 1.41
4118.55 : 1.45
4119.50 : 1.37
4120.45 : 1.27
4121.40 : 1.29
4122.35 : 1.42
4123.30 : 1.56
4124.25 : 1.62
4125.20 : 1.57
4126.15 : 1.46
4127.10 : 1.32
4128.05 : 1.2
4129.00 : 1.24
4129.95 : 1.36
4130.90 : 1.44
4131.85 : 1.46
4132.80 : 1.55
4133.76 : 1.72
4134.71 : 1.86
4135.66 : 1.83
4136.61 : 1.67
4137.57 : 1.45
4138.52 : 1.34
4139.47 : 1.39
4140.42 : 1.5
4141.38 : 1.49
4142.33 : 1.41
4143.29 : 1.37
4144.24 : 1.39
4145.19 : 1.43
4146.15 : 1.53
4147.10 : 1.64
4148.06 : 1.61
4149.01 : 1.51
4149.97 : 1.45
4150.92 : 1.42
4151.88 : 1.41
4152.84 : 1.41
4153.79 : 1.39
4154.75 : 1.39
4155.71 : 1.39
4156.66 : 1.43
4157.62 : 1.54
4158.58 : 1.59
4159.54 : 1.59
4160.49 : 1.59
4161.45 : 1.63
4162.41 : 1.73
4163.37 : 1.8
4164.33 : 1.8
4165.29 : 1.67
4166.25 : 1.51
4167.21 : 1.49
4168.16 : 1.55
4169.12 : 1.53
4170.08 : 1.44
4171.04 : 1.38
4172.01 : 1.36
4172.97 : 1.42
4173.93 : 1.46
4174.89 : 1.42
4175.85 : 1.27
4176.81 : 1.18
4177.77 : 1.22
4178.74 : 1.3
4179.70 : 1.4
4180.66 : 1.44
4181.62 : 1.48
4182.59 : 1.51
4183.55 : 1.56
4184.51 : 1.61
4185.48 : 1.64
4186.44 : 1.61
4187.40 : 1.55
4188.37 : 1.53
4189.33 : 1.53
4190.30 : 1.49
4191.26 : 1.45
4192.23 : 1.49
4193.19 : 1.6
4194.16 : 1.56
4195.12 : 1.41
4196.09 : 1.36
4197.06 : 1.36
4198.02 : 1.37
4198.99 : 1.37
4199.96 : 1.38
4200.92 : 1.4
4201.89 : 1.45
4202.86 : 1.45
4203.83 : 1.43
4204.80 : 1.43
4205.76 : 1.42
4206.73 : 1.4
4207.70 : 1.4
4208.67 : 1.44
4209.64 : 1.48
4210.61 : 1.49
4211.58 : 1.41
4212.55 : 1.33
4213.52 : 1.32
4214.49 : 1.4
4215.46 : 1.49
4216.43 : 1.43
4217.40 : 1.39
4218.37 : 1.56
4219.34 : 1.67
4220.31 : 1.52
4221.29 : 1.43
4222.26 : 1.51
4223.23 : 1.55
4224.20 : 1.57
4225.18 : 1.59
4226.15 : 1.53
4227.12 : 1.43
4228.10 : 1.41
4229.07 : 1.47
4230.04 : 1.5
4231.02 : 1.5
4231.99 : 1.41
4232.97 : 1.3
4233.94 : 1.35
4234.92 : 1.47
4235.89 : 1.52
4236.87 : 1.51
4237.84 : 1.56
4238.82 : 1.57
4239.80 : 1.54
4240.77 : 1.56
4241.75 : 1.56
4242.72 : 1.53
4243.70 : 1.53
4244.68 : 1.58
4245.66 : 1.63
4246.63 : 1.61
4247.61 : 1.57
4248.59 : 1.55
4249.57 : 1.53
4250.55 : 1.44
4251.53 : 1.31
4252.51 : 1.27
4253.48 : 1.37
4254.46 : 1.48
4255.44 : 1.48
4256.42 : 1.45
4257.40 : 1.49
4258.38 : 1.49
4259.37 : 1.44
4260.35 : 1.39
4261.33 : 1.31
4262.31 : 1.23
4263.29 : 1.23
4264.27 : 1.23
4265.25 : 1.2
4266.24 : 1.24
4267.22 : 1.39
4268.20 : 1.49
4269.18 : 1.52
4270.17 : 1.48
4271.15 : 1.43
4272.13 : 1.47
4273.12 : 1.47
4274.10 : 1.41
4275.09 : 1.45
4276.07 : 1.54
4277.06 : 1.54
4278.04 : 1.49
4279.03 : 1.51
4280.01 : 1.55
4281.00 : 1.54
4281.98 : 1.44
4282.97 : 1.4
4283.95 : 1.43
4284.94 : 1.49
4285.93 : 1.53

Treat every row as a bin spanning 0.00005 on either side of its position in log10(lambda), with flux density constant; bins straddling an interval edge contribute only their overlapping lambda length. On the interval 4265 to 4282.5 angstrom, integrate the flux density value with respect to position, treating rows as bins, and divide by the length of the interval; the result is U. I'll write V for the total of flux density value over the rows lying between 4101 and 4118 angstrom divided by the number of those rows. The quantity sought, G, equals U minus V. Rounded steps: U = 1.46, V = 1.27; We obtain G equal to 0.19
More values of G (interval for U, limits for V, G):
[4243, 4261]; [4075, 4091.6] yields 0.05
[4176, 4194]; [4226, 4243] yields -0.01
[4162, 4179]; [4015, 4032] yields -0.12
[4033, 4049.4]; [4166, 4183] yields 0.04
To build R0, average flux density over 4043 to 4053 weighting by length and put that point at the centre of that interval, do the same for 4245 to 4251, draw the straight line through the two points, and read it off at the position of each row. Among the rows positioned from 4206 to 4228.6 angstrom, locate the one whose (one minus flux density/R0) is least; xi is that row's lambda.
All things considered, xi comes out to 4219.34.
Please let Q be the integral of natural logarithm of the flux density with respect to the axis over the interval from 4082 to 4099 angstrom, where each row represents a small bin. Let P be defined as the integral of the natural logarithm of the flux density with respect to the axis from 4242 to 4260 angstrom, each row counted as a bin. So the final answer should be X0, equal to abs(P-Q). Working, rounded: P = 7.1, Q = 5.39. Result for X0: 1.7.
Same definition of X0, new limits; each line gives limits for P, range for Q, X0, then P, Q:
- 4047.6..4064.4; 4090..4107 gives 2.6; 7.1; 4.53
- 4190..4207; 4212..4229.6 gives 0.7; 6.1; 6.84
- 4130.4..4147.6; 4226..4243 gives 0.5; 7.2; 6.68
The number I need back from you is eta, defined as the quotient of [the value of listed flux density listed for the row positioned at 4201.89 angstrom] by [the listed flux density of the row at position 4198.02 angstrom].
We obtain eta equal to 1.06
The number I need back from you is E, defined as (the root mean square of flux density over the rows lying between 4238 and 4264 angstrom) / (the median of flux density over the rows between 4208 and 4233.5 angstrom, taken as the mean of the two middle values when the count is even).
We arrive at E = 1.00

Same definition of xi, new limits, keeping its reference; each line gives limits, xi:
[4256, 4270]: 4269.18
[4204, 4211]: 4210.61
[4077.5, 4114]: 4101.52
